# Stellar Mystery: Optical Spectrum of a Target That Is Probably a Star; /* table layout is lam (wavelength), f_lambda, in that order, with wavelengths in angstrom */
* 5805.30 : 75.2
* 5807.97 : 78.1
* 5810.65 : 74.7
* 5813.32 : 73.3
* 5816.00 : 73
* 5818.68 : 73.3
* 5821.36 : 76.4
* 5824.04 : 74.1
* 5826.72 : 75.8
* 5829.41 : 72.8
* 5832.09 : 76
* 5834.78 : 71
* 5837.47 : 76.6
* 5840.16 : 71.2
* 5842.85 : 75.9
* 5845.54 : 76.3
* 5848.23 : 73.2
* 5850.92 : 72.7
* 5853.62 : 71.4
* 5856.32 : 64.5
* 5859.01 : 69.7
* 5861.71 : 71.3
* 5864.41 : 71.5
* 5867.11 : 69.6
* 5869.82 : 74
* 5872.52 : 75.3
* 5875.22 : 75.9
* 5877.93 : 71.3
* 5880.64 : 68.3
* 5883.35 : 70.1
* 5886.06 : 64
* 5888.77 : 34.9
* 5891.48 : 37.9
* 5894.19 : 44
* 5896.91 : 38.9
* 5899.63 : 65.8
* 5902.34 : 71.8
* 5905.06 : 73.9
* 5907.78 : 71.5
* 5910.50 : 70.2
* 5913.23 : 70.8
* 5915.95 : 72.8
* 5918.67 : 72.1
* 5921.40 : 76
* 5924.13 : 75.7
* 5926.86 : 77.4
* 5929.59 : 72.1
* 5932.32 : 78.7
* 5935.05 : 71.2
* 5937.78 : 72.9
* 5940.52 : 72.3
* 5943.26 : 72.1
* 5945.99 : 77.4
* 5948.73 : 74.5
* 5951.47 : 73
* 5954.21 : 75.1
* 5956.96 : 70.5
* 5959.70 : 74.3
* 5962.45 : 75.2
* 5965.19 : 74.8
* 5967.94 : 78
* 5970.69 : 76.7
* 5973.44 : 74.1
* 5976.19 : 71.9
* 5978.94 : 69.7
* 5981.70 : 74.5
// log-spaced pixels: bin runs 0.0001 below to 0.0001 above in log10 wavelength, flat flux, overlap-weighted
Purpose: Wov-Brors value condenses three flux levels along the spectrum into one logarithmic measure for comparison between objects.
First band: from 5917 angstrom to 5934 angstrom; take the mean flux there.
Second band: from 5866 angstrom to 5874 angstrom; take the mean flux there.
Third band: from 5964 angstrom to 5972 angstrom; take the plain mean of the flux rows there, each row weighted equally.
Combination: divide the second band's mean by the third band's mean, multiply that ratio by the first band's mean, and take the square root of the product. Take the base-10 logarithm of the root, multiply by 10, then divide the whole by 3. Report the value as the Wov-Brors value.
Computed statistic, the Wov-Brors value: 3.09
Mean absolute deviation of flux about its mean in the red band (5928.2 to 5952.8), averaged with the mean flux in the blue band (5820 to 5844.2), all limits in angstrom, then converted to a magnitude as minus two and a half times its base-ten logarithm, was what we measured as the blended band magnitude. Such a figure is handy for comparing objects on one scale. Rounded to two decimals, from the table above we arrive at -3.96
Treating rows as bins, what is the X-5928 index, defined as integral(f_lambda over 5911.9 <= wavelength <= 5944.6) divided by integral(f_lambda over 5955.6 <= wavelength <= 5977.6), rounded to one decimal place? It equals 1.5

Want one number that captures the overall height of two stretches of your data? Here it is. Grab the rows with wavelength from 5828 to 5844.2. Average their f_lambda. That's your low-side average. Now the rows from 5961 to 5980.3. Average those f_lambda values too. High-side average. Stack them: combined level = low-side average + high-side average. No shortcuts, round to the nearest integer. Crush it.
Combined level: 148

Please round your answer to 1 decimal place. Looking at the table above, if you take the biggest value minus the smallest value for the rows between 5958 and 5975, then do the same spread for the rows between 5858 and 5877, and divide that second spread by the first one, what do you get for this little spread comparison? 1.6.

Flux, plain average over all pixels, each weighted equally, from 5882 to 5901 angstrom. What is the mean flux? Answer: 51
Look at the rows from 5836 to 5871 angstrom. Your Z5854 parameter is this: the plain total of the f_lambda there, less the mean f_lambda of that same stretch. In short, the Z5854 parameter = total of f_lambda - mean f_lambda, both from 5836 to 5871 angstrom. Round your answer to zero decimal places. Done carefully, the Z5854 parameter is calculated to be 866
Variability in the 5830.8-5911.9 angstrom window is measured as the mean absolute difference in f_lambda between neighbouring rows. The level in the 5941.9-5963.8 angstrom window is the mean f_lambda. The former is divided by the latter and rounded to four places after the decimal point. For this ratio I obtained 0.0678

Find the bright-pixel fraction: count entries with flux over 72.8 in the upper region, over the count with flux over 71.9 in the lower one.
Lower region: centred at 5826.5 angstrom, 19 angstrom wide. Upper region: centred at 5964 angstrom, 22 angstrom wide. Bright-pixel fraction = 1.17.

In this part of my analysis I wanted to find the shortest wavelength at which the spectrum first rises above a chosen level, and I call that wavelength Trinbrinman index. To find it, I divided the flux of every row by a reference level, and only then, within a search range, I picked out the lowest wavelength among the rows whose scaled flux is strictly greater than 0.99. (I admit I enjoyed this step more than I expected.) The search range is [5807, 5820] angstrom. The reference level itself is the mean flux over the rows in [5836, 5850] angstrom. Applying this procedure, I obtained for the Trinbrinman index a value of 5807.97 angstrom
